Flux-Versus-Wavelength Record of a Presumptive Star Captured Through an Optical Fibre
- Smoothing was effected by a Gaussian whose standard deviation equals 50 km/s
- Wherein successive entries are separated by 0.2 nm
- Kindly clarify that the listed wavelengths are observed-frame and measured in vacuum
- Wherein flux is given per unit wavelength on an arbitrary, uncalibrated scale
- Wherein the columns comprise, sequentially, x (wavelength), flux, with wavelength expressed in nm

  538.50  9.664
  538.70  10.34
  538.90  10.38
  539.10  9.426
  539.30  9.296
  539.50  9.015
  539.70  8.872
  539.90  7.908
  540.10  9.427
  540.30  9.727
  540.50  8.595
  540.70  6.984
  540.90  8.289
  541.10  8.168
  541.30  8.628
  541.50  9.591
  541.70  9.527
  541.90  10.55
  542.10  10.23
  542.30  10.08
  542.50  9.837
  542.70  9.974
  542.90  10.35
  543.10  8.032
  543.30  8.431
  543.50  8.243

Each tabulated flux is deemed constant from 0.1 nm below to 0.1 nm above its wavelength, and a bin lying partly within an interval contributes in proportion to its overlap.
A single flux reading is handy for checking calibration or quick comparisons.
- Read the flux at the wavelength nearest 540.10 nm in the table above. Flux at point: 9.427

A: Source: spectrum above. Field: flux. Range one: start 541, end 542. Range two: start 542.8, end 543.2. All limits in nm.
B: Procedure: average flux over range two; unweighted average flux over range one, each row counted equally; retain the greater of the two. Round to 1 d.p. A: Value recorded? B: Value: 9.3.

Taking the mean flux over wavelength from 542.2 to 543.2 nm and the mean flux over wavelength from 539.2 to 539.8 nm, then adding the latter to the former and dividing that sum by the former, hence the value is 1.94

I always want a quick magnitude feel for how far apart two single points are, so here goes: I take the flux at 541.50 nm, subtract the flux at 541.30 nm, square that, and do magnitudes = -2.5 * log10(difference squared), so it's 0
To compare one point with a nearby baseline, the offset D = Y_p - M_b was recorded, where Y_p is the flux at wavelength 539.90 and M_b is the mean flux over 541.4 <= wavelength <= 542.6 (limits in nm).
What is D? -2.1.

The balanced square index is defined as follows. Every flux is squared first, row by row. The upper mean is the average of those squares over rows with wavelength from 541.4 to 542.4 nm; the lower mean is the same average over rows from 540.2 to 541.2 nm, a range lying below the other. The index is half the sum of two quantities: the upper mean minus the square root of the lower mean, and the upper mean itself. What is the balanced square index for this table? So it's 96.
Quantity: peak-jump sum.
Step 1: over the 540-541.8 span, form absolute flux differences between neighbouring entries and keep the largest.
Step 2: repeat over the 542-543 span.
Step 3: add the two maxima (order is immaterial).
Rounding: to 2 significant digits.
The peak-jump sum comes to 2.0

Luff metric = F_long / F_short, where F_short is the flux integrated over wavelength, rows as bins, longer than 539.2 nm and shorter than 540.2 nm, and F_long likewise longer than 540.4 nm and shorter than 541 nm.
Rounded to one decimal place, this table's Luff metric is 0.5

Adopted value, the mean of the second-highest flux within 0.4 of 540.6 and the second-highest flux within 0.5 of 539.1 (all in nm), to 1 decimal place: 9.5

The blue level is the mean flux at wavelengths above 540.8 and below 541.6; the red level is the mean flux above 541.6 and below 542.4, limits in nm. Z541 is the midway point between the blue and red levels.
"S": 9.38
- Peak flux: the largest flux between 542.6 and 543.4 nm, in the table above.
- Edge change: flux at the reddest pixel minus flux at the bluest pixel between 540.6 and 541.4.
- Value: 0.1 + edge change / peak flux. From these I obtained 0.26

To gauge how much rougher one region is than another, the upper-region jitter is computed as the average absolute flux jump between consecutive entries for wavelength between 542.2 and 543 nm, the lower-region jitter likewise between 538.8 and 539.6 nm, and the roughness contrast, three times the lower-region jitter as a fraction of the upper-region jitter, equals 5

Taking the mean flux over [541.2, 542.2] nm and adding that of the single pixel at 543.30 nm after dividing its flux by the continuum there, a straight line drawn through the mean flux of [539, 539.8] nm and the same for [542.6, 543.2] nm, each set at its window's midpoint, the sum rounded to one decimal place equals 10.6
